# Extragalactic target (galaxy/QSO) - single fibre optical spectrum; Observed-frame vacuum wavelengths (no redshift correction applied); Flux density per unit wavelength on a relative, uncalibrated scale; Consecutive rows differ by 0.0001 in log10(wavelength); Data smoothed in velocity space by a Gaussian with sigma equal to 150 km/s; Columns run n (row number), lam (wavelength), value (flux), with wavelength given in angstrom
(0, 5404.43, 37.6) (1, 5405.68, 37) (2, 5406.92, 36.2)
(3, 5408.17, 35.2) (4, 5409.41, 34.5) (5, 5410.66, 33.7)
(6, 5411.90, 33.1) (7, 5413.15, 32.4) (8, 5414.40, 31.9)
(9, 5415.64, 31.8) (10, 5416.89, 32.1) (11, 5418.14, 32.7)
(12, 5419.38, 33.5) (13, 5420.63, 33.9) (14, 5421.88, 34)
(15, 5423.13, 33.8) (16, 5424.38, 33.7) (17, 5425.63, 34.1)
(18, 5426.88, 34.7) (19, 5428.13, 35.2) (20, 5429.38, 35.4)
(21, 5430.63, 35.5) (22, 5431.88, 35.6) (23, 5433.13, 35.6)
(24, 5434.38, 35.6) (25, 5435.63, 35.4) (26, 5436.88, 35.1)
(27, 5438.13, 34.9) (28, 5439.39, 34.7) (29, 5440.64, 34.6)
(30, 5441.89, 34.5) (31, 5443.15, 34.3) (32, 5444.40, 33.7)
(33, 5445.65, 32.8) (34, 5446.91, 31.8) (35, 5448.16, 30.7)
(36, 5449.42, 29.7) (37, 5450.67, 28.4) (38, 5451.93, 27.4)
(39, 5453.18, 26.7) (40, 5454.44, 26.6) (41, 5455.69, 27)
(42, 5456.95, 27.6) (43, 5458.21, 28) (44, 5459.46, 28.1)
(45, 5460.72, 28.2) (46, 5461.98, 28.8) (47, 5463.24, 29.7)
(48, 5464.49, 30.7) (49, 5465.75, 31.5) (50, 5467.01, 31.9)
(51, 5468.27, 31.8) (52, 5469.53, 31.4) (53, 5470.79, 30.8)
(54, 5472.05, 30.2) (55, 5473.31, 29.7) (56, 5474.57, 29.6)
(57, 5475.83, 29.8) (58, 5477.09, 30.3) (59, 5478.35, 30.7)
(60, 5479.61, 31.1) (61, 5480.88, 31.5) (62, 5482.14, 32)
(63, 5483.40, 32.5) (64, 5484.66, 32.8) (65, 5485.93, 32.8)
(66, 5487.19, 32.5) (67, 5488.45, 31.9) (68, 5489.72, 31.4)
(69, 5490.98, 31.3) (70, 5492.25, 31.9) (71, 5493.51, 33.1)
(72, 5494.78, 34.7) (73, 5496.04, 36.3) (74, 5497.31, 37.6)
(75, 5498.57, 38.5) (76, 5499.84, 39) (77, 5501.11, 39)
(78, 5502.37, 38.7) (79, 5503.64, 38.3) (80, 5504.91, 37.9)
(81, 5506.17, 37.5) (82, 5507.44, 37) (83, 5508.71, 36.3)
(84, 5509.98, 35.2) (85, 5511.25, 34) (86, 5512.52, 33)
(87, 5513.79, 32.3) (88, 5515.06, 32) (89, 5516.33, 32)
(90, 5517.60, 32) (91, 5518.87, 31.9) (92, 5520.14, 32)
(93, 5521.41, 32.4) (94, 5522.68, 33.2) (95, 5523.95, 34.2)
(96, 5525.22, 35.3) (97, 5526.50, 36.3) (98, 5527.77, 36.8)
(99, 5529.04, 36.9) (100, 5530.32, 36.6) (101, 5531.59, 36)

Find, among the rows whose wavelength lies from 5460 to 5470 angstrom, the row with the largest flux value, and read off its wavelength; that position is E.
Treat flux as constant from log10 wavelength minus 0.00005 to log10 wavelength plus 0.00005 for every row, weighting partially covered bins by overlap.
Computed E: 5467.01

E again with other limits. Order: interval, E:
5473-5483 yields 5482.14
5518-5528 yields 5527.77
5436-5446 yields 5436.88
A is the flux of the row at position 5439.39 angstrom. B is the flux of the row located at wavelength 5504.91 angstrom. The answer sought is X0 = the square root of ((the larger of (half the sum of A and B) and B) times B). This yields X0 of 37.9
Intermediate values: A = 34.7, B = 37.9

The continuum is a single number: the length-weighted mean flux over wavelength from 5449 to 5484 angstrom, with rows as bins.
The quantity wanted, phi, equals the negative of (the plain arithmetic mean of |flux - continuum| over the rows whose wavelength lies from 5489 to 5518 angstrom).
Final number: -5.5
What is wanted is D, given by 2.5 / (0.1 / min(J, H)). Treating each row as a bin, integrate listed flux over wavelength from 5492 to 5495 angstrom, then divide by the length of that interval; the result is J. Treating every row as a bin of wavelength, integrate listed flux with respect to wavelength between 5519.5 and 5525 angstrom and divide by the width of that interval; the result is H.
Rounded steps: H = 33.2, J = 33.2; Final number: 829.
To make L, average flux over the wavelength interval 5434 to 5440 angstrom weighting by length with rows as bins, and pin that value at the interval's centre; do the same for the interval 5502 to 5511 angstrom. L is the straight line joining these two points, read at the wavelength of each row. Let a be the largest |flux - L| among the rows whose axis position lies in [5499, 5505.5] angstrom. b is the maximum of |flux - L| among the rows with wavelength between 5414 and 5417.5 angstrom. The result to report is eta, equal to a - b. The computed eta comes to -0.6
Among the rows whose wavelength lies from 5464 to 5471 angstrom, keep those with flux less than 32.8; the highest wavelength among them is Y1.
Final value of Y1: 5470.79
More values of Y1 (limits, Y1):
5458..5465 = 5464.49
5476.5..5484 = 5483.40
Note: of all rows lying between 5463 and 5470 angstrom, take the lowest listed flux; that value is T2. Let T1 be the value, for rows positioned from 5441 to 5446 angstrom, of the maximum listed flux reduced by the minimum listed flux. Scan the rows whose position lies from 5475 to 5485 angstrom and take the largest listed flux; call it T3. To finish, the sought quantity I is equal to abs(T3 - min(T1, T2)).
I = 31.1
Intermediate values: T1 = 1.7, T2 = 29.7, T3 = 32.8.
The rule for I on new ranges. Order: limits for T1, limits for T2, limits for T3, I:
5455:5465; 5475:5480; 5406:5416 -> 32.5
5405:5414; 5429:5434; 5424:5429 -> 30.6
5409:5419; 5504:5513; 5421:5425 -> 31.3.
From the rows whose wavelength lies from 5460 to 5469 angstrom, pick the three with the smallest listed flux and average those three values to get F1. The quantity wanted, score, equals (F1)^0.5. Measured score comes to 5.38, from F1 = 28.9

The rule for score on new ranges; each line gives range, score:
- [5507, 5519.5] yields 5.65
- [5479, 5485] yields 5.62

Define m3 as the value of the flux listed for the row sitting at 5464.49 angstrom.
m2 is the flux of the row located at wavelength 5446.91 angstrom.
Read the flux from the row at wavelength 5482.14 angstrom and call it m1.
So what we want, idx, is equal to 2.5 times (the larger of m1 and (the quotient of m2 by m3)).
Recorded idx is 80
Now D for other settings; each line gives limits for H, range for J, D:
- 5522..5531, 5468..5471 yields 783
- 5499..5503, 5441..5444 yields 859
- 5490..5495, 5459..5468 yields 749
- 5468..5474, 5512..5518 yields 768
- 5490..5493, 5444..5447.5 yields 792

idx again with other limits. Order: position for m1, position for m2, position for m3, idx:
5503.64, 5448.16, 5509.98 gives 96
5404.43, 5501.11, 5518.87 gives 94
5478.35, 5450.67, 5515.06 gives 77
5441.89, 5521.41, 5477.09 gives 86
